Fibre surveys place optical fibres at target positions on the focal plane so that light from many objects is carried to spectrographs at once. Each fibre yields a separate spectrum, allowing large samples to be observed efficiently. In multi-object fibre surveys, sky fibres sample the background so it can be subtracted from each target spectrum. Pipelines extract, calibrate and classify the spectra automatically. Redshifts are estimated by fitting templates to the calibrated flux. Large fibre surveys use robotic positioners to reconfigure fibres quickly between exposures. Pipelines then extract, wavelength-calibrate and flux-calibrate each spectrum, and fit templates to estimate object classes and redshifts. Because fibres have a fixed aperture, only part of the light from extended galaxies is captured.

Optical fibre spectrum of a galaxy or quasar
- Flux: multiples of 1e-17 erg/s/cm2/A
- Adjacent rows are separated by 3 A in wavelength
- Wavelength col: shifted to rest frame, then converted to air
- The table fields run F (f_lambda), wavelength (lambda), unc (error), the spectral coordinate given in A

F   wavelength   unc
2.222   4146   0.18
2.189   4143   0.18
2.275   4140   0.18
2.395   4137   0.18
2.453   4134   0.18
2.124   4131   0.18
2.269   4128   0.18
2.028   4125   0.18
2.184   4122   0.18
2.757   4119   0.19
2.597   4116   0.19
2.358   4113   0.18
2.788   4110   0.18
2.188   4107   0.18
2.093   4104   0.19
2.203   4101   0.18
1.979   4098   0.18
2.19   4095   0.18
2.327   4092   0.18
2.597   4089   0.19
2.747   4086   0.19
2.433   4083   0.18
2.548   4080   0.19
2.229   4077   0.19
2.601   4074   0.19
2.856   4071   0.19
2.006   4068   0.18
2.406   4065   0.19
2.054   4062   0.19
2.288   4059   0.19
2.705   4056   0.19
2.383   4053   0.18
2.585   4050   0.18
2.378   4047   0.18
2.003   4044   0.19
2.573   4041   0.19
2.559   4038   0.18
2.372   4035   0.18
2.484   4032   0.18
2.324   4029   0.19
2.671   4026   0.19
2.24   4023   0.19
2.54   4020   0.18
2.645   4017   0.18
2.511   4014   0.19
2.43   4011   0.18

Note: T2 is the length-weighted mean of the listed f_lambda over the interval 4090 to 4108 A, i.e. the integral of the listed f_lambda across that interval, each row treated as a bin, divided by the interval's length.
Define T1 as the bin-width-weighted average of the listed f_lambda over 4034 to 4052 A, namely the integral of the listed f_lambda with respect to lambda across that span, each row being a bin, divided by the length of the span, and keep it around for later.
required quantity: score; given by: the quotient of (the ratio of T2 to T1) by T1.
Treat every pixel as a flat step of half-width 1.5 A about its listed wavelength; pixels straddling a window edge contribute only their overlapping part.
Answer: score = 0.37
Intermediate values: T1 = 2.41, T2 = 2.17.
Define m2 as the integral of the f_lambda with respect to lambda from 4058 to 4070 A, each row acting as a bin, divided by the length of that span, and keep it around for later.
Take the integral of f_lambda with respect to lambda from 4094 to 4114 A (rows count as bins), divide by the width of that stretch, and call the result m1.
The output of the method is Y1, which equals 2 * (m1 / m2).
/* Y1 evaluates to 2.04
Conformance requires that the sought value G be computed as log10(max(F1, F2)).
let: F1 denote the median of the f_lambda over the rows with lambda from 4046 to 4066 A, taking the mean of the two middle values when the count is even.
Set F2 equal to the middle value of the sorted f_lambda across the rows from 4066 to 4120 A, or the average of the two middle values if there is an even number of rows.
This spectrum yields 0.379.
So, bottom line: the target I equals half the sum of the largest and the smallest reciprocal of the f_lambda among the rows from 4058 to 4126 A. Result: 0.428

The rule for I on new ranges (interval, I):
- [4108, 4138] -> 0.426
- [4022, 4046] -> 0.437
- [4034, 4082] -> 0.425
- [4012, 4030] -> 0.410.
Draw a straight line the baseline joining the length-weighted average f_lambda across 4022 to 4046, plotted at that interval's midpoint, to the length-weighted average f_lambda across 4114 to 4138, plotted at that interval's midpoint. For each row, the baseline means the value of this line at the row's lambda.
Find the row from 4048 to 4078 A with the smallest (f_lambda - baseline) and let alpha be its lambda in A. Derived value 4068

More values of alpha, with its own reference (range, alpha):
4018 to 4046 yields 4044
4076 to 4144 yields 4098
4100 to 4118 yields 4104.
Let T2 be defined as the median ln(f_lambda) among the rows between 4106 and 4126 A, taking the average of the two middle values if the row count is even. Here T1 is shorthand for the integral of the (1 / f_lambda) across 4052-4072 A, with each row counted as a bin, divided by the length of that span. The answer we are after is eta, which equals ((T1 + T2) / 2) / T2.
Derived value 0.749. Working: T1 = 0.427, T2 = 0.858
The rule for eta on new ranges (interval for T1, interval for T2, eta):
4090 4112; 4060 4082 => 0.754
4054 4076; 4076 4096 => 0.737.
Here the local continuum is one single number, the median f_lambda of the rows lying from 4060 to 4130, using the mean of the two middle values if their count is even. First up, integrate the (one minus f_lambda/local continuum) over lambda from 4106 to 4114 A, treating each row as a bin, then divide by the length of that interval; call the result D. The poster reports -0.060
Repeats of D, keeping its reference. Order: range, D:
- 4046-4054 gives -0.056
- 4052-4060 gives -0.063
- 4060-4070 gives 0.056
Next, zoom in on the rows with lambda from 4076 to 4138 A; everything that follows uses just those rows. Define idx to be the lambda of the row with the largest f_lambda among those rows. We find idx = 4110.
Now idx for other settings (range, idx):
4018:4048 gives 4026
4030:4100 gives 4071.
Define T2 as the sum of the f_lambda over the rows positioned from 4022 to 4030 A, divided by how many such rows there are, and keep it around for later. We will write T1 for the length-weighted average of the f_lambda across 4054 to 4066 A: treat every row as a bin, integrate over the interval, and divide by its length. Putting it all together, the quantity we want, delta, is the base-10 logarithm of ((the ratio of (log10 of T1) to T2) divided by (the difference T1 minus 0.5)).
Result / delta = -1.08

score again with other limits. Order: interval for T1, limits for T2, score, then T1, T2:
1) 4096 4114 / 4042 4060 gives 0.47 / 2.26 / 2.40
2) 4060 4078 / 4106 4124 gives 0.44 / 2.36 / 2.47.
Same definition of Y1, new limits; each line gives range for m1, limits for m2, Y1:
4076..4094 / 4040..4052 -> 2.09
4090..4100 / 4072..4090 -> 1.73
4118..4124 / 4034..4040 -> 1.94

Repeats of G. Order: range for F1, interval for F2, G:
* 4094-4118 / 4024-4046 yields 0.395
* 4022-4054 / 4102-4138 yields 0.377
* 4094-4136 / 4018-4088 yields 0.386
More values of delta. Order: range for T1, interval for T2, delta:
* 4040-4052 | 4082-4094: -1.10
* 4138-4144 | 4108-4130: -1.08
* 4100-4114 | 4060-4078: -1.07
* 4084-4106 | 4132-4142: -1.07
